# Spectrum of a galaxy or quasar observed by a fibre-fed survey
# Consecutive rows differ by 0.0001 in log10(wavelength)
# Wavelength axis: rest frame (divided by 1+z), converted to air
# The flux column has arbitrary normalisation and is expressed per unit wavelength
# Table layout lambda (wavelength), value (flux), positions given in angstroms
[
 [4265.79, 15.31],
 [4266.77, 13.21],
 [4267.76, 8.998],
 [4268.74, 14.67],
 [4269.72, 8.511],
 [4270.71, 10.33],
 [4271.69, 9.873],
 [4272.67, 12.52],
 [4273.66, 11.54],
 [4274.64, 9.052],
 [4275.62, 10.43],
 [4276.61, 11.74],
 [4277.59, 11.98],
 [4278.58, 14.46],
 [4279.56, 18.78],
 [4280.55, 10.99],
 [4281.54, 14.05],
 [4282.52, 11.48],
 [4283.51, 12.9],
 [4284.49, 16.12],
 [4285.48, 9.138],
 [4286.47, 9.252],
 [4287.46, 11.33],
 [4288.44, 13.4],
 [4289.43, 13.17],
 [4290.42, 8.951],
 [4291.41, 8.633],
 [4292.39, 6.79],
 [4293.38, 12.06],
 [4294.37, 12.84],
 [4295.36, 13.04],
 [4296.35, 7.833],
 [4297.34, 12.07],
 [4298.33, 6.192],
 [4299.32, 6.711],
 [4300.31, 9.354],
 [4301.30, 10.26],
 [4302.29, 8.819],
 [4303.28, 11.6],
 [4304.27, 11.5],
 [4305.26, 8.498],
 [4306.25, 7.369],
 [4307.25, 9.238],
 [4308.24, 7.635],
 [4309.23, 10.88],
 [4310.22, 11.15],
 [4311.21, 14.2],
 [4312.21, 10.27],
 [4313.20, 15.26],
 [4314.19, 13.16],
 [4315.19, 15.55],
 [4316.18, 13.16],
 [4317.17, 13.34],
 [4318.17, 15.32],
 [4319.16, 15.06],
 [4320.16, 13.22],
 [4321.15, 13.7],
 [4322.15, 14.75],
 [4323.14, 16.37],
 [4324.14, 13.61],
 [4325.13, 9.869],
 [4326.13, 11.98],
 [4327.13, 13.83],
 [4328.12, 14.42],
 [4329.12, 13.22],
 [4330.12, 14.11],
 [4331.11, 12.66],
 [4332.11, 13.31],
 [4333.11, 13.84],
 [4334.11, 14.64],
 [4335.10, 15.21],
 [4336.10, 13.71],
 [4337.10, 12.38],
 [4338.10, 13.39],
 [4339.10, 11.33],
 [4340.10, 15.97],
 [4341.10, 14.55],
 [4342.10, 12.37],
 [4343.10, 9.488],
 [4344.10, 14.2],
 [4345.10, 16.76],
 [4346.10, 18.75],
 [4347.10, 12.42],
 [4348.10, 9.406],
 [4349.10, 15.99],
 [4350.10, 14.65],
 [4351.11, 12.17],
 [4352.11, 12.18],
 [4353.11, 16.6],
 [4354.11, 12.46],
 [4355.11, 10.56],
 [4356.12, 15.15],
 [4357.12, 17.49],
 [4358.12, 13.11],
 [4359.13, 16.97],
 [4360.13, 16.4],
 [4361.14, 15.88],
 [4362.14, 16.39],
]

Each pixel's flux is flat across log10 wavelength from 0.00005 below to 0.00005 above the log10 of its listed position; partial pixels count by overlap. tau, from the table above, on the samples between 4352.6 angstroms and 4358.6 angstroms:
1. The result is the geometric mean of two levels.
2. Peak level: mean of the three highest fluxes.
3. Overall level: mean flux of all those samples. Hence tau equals 15.3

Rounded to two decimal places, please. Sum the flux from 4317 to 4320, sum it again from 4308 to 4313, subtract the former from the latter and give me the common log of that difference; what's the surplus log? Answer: 1.02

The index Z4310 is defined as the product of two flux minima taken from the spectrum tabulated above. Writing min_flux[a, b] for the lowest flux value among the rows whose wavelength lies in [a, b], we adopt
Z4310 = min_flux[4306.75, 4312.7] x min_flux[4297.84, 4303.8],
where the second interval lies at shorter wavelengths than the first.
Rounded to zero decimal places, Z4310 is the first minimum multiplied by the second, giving 47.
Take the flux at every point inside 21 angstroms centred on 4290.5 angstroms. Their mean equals 10.8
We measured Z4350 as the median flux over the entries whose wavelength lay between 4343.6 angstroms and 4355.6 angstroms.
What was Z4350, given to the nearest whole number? 13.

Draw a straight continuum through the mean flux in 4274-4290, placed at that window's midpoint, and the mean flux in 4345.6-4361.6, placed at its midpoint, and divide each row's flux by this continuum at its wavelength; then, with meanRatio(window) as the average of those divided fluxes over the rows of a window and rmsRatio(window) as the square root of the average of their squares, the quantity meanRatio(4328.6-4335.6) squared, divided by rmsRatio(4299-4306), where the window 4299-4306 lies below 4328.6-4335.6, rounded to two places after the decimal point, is 1.35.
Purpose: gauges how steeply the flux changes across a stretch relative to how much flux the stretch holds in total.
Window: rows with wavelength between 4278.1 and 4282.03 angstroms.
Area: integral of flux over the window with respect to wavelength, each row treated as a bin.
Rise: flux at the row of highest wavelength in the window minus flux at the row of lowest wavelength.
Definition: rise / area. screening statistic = -0.007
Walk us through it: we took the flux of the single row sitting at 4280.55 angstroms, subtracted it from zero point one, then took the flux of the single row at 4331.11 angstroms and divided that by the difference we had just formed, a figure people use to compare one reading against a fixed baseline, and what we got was -1.16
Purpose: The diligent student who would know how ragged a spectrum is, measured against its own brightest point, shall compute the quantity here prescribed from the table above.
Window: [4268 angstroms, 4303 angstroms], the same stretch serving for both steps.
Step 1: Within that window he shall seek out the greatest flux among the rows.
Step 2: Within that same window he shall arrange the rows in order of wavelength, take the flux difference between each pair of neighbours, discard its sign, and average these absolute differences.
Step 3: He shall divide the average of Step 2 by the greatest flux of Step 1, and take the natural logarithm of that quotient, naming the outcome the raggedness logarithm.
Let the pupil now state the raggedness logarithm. -1.99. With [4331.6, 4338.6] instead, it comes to -2.77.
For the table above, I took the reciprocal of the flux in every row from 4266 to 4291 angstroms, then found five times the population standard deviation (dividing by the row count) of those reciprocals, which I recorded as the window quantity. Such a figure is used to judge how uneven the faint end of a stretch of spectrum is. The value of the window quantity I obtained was 0.085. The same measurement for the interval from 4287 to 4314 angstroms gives 0.128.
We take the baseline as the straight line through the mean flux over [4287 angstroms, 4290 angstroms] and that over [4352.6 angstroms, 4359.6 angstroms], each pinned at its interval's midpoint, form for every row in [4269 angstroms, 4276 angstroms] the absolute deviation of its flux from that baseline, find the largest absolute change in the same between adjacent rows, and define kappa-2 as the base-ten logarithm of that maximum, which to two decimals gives 0.40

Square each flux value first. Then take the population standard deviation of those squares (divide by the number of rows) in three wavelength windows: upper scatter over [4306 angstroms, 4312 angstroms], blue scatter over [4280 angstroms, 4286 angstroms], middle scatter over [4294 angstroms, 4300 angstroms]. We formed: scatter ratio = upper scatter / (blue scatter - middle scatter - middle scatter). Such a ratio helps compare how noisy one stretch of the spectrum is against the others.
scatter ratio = -0.9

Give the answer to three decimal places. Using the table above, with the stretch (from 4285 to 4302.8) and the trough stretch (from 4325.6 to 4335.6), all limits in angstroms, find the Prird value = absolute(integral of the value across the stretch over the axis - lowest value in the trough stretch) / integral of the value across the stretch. 0.933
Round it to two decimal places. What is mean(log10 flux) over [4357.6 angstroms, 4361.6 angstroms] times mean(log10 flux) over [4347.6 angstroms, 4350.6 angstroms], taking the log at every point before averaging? 1.33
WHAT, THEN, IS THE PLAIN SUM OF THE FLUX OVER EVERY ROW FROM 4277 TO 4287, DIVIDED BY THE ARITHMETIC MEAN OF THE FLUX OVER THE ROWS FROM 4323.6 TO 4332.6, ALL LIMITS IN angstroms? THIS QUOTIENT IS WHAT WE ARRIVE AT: 9.9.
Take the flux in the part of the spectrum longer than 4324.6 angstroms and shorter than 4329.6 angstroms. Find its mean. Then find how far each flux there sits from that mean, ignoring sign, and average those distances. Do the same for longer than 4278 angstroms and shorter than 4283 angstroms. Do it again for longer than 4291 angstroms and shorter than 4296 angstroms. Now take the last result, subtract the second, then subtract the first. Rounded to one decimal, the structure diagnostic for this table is -1.2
